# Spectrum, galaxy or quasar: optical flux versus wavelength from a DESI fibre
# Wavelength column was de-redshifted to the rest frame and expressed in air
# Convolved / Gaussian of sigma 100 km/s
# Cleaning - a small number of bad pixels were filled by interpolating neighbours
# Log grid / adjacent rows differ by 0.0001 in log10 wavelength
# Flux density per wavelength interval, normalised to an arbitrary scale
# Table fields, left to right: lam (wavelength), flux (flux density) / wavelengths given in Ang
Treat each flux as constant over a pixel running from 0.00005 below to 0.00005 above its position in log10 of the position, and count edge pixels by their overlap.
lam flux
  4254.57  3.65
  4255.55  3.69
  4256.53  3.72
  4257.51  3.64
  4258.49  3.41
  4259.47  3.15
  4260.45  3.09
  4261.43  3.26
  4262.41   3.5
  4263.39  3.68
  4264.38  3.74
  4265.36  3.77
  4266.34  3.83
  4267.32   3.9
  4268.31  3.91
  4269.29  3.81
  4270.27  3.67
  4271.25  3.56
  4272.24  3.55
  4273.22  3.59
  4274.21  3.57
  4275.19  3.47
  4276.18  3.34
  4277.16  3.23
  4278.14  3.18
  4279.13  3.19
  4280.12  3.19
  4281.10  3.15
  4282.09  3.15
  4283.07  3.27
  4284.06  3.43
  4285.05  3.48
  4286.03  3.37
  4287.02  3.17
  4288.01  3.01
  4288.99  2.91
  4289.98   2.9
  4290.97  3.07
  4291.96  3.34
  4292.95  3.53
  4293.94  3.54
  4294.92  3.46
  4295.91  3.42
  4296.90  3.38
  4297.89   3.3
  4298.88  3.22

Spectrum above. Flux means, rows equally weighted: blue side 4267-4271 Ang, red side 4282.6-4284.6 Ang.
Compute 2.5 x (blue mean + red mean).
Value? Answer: 17.9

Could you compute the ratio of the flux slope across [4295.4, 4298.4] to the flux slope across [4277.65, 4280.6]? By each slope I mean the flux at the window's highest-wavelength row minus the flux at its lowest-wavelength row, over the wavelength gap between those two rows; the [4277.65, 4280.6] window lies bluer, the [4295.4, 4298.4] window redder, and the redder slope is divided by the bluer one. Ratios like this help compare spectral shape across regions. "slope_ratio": -12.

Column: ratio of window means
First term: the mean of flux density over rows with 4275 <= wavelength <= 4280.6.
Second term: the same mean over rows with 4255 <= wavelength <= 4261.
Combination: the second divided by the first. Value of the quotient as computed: 1.06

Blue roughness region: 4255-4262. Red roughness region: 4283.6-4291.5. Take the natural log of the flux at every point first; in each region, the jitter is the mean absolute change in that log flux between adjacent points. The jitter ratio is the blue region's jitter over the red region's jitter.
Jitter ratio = 1.1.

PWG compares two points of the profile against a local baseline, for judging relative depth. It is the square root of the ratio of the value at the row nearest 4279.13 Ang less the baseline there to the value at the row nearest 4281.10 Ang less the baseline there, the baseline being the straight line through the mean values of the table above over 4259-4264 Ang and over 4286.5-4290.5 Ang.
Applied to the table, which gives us 1.1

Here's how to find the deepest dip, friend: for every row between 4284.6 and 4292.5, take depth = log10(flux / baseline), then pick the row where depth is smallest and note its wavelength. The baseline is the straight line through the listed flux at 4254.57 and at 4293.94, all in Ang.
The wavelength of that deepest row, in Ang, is 4289.98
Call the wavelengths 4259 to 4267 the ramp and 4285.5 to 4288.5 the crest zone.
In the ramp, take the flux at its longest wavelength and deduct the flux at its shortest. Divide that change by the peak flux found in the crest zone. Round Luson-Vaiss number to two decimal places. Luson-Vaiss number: 0.20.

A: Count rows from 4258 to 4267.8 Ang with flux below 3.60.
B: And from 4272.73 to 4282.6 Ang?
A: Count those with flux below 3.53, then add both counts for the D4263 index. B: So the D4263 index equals 13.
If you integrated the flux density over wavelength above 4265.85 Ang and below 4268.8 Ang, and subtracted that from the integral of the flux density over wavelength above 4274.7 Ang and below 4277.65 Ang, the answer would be -1.6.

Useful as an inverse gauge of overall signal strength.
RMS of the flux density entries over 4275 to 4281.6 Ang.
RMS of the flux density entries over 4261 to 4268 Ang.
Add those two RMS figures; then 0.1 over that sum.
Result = 0.0144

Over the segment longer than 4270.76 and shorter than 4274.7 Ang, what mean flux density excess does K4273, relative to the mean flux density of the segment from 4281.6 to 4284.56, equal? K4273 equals 0.28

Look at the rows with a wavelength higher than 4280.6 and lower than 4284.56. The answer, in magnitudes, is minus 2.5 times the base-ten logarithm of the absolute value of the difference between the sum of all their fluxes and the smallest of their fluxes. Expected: -2.48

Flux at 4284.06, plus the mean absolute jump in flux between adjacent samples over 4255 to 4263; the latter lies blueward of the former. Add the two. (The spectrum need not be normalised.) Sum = 3.6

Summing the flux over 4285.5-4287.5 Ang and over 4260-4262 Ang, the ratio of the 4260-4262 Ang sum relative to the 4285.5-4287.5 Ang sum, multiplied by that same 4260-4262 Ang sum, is 6.2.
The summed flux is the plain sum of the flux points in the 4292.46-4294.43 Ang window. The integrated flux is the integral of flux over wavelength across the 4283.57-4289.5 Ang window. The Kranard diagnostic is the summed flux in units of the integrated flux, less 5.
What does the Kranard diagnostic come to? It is -4.63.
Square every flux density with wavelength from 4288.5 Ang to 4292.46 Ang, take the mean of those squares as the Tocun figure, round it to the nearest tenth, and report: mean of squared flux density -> 9.4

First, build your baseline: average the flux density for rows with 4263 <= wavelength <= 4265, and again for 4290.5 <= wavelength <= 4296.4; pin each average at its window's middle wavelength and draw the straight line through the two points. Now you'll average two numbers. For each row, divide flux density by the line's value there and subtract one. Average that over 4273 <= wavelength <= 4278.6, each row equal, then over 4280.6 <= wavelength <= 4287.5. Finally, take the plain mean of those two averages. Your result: -0.06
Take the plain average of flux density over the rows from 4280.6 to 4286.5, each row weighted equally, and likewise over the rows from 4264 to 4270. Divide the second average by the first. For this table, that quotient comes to 1.16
